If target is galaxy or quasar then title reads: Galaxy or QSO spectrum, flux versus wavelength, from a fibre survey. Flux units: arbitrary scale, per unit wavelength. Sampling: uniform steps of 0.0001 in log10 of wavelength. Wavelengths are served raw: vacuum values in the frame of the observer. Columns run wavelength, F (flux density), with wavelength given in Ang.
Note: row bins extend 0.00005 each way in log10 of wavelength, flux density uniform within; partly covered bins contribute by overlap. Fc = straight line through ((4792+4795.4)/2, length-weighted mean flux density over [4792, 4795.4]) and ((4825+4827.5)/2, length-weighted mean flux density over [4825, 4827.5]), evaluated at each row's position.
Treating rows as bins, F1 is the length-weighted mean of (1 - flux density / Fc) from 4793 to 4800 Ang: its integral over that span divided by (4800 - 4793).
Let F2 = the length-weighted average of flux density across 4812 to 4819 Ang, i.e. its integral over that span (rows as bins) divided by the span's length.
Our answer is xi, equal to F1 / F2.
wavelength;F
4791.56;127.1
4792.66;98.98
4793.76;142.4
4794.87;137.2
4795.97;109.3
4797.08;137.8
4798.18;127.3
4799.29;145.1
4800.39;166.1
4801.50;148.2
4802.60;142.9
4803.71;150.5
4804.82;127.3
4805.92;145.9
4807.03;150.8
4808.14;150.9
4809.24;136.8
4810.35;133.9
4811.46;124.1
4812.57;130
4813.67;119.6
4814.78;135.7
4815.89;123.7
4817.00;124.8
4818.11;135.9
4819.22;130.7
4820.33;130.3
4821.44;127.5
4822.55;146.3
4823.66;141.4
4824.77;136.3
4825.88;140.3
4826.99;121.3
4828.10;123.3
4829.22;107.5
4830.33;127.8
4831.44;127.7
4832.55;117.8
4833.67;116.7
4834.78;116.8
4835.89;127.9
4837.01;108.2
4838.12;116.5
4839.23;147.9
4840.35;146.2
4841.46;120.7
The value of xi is -0.0004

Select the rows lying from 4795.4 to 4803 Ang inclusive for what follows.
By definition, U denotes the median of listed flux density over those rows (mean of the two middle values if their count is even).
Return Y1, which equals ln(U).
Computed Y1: 4.96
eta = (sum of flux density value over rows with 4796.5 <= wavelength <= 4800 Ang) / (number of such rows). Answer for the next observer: 137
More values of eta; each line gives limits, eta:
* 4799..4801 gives 156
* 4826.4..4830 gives 117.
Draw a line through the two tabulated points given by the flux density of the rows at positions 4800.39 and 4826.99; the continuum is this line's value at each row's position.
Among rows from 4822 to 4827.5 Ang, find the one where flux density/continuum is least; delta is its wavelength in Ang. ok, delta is 4826.99 Ang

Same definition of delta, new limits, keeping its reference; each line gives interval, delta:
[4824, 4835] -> 4829.22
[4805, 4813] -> 4811.46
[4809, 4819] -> 4813.67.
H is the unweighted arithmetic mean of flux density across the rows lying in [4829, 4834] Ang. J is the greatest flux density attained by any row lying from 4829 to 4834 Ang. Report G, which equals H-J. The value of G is -8.3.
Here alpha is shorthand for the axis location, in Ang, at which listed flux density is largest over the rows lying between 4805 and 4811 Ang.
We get 4808.14 Ang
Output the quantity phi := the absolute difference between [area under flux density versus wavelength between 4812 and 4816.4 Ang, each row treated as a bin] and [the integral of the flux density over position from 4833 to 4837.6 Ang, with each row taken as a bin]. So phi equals 21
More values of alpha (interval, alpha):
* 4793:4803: 4800.39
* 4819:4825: 4822.55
